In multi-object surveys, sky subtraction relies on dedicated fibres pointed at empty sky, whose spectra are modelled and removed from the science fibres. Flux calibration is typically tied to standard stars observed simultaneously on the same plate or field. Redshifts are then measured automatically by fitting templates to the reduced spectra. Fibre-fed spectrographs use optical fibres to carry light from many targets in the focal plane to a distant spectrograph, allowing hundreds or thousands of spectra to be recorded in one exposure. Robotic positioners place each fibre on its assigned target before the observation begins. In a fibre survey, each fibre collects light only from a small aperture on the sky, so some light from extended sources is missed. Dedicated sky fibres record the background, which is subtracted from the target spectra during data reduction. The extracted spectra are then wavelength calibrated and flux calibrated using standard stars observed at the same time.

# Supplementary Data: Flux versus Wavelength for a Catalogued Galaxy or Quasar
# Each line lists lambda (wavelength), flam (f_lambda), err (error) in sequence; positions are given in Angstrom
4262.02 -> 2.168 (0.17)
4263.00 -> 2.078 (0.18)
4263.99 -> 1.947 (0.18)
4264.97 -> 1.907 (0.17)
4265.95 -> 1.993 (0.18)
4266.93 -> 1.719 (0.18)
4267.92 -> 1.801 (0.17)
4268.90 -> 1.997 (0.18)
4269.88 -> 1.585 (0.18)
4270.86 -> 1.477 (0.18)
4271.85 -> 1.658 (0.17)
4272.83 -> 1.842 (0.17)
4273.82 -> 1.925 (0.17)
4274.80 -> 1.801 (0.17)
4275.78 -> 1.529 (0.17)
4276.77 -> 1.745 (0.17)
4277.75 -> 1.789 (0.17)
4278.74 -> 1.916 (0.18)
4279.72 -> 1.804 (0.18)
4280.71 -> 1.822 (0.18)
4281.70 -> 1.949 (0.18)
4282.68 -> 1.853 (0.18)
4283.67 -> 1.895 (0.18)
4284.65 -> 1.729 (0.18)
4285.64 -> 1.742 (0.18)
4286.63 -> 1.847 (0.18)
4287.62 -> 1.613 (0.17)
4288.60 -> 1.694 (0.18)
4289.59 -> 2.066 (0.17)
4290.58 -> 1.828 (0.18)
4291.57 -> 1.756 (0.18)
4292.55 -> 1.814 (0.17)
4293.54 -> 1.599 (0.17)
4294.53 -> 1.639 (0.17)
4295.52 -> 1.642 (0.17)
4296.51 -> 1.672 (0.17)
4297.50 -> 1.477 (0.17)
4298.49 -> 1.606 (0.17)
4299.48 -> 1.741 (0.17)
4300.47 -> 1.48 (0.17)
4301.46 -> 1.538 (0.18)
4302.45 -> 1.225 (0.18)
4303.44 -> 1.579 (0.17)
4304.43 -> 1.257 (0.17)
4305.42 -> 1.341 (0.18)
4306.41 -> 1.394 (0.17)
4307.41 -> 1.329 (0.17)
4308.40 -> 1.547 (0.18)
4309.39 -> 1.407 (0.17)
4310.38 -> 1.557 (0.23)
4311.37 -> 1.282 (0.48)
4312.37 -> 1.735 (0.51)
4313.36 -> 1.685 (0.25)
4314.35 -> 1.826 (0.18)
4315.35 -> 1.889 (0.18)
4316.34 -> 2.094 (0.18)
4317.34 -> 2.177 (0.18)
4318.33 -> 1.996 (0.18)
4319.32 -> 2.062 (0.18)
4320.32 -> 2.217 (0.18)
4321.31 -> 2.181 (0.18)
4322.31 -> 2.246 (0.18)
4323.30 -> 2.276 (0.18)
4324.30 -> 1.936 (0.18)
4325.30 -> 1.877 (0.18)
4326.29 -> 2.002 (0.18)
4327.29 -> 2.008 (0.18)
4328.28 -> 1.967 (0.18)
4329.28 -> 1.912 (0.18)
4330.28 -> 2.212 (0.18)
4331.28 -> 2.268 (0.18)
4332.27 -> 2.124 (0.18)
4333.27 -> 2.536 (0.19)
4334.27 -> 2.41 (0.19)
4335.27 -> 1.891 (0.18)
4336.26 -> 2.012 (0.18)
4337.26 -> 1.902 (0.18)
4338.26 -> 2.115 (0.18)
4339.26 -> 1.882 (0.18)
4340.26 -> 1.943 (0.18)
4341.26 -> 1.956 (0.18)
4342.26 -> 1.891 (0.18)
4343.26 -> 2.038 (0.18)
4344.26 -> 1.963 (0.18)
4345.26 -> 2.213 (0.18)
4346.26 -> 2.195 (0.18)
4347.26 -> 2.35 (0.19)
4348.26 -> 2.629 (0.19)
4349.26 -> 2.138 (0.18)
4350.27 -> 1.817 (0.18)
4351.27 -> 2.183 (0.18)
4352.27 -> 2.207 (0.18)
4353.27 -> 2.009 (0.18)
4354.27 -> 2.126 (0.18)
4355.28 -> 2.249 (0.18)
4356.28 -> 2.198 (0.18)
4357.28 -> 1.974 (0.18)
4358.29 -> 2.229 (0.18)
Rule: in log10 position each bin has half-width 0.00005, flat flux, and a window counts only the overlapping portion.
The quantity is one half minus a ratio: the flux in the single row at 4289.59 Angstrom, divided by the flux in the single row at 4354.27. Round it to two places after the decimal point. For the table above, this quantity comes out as -0.47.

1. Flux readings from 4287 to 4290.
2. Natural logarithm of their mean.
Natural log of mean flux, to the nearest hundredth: 0.58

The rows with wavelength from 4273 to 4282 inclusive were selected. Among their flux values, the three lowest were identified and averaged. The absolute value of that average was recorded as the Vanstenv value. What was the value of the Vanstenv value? 1.69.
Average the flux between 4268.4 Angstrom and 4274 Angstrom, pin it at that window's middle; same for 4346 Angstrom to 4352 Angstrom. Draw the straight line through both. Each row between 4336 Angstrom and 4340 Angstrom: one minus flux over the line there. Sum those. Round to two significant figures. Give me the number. 0.32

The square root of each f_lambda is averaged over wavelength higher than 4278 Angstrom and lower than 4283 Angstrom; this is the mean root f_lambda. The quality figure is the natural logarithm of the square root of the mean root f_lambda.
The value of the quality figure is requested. 0.156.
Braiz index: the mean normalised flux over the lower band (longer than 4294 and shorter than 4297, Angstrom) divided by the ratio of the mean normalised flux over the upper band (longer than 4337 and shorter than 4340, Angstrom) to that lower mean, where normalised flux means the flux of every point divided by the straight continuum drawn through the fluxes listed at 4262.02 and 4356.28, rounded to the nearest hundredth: 0.64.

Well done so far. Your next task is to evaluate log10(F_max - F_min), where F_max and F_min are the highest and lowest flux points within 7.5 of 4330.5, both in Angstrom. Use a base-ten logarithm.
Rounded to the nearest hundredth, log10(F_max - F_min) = -0.18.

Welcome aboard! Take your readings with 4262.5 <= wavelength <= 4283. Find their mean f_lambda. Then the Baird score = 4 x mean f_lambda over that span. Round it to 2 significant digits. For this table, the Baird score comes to 7.3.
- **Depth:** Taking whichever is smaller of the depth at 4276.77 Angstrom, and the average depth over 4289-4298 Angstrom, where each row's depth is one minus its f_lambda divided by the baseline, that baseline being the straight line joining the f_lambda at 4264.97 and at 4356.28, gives 0.103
